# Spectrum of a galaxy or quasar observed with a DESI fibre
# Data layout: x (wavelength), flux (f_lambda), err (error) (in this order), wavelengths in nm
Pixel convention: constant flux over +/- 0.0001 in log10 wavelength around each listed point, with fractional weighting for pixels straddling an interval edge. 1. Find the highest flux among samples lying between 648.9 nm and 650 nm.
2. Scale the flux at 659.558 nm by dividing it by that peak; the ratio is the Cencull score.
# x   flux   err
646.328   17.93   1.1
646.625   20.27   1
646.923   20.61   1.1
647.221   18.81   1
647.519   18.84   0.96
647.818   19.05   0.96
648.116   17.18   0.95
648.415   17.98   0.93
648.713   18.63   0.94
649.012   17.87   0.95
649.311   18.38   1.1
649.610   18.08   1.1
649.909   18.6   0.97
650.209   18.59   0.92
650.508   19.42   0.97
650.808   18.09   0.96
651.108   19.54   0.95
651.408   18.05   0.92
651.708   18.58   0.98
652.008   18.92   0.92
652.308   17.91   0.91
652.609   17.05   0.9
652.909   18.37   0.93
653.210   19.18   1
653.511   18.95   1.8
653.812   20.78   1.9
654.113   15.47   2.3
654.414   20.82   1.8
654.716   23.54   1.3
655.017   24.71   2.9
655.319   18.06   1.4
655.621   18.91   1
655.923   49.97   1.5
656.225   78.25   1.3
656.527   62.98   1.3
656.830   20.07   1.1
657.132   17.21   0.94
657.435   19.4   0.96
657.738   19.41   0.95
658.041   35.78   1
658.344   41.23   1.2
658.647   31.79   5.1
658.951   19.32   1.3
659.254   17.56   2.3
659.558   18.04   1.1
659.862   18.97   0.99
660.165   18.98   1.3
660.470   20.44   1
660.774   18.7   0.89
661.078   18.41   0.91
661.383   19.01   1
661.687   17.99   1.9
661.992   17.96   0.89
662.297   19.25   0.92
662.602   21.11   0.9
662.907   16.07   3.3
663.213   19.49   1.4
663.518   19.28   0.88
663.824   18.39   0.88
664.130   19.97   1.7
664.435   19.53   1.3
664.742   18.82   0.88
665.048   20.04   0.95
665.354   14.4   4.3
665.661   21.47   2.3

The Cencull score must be 0.97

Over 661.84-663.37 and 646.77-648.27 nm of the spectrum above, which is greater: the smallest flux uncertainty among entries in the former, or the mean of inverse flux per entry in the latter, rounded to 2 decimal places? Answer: 0.89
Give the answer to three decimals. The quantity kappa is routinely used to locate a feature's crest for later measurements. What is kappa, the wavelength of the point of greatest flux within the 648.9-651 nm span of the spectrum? 650.508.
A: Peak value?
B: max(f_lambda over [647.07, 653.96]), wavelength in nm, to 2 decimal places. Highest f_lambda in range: 20.78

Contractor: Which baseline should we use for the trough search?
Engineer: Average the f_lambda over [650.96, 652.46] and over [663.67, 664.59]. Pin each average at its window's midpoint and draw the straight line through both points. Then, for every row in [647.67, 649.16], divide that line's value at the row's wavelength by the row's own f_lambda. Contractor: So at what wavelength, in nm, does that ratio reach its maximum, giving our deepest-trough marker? 648.116 nm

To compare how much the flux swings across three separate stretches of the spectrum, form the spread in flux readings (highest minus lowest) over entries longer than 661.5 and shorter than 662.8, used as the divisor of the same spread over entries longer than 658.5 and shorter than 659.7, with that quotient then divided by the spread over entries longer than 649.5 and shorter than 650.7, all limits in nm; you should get 3.4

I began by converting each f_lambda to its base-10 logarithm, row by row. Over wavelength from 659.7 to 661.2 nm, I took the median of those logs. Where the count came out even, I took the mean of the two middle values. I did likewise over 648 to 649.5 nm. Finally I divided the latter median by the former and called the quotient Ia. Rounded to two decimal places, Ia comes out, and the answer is 0.98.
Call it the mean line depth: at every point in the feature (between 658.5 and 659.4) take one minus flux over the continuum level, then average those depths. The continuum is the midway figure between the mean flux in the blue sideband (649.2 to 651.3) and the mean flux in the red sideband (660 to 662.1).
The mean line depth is -0.22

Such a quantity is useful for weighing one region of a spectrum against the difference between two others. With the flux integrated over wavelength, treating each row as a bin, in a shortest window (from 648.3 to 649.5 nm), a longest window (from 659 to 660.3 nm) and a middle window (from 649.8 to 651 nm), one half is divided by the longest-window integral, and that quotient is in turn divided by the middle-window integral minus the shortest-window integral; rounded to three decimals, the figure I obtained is 0.037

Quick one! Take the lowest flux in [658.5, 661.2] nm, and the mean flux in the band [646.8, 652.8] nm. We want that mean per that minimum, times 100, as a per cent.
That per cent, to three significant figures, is 105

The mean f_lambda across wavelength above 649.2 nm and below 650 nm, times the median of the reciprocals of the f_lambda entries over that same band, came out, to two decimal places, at 1.00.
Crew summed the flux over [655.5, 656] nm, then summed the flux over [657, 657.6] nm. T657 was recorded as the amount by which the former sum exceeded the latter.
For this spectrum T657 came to 32.3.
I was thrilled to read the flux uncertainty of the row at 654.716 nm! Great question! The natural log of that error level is 0.26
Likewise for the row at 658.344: 0.18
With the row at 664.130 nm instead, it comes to 0.53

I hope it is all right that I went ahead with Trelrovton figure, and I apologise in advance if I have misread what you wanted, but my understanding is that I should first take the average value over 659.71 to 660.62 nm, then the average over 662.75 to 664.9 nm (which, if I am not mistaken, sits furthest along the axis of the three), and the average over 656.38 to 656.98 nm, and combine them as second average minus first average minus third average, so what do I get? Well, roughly -42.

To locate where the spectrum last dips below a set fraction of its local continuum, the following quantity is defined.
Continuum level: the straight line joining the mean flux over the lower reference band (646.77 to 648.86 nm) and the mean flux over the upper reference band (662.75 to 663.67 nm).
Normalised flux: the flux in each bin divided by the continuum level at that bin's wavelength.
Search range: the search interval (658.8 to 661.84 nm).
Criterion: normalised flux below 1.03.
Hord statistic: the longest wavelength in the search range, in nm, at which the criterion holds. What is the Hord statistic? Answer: 661.687 nm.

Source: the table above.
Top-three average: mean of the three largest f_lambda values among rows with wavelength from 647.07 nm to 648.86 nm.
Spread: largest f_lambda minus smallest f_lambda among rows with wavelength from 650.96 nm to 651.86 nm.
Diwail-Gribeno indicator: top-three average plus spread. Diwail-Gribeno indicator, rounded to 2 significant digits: 20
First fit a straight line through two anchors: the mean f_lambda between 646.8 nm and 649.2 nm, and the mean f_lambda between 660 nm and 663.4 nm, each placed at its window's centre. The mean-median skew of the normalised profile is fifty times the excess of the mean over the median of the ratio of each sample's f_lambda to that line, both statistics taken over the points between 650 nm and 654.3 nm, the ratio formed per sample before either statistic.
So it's 0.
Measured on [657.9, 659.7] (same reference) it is 5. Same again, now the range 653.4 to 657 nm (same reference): 27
